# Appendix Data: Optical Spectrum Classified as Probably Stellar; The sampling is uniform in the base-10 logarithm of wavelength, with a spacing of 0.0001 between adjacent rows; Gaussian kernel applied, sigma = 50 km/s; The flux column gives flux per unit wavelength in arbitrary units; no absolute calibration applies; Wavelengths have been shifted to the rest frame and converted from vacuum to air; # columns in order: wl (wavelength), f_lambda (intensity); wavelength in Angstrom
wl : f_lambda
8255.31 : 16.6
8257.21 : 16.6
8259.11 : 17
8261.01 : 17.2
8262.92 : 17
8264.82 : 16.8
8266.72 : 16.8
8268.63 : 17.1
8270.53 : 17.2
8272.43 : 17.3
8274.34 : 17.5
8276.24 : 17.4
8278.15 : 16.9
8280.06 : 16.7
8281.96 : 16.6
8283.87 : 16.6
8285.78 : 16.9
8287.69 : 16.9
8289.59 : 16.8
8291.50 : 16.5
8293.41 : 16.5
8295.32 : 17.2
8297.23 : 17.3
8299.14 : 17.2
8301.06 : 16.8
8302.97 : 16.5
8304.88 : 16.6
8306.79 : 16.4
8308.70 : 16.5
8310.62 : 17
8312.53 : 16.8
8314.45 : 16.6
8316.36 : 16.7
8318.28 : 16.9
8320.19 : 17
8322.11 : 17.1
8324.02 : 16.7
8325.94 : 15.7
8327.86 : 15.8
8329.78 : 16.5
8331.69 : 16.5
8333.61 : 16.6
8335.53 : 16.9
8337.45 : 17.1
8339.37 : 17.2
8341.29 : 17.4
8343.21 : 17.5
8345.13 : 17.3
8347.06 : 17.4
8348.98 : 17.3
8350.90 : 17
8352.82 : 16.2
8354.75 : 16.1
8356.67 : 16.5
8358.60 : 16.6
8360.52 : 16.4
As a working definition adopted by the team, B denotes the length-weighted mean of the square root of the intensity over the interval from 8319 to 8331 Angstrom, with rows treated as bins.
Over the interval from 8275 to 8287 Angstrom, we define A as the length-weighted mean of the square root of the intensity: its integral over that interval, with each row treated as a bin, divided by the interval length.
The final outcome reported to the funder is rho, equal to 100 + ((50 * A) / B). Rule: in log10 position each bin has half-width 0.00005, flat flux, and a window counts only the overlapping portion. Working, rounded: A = 4.106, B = 4.061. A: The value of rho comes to 151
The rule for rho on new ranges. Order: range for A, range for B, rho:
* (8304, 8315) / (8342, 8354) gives 149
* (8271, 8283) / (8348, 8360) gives 151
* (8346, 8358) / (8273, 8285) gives 150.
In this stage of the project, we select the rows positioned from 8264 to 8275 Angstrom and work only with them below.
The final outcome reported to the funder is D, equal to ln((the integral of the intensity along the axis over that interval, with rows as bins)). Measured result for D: 5.2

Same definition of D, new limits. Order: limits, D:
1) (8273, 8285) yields 5.3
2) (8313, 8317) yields 4.2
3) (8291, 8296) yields 4.4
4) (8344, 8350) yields 4.6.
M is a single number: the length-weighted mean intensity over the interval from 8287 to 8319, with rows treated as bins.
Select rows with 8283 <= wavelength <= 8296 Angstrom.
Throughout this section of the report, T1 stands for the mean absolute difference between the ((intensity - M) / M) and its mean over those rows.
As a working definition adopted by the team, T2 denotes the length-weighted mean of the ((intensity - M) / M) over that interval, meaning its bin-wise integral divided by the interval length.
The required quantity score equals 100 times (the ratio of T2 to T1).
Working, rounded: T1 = 0.0122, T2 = -0.001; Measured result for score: -5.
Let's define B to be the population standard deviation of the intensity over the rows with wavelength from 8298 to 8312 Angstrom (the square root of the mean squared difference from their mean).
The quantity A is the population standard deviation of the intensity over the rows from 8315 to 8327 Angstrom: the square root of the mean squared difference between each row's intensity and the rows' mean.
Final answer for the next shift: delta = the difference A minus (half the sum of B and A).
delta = 0.09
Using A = 0.46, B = 0.27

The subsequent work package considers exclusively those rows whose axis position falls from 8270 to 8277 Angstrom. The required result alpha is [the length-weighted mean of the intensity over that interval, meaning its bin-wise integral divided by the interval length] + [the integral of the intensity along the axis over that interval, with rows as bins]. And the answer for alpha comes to 139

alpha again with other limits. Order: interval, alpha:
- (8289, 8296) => 134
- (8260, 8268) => 152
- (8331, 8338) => 134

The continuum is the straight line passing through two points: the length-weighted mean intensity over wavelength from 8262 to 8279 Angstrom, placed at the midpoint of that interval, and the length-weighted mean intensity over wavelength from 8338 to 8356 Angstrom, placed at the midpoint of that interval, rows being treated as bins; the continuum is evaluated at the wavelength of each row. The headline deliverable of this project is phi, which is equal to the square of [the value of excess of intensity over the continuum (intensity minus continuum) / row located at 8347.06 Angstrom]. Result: 0.132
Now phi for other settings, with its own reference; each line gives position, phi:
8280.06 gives 0.166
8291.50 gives 0.354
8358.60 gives 0.180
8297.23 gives 0.044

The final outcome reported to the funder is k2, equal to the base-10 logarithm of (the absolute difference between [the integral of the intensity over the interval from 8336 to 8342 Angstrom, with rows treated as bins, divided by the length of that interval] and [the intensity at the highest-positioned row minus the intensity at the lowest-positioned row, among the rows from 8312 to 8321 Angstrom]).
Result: 1.23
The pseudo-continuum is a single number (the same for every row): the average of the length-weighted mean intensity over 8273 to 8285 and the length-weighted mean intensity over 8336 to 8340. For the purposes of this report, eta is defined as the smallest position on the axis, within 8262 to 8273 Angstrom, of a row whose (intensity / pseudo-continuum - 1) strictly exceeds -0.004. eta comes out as 8262.92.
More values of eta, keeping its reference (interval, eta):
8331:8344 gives 8337.45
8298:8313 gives 8299.14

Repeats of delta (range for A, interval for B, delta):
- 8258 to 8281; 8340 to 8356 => -0.14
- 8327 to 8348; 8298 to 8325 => 0.13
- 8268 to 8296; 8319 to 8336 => -0.07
